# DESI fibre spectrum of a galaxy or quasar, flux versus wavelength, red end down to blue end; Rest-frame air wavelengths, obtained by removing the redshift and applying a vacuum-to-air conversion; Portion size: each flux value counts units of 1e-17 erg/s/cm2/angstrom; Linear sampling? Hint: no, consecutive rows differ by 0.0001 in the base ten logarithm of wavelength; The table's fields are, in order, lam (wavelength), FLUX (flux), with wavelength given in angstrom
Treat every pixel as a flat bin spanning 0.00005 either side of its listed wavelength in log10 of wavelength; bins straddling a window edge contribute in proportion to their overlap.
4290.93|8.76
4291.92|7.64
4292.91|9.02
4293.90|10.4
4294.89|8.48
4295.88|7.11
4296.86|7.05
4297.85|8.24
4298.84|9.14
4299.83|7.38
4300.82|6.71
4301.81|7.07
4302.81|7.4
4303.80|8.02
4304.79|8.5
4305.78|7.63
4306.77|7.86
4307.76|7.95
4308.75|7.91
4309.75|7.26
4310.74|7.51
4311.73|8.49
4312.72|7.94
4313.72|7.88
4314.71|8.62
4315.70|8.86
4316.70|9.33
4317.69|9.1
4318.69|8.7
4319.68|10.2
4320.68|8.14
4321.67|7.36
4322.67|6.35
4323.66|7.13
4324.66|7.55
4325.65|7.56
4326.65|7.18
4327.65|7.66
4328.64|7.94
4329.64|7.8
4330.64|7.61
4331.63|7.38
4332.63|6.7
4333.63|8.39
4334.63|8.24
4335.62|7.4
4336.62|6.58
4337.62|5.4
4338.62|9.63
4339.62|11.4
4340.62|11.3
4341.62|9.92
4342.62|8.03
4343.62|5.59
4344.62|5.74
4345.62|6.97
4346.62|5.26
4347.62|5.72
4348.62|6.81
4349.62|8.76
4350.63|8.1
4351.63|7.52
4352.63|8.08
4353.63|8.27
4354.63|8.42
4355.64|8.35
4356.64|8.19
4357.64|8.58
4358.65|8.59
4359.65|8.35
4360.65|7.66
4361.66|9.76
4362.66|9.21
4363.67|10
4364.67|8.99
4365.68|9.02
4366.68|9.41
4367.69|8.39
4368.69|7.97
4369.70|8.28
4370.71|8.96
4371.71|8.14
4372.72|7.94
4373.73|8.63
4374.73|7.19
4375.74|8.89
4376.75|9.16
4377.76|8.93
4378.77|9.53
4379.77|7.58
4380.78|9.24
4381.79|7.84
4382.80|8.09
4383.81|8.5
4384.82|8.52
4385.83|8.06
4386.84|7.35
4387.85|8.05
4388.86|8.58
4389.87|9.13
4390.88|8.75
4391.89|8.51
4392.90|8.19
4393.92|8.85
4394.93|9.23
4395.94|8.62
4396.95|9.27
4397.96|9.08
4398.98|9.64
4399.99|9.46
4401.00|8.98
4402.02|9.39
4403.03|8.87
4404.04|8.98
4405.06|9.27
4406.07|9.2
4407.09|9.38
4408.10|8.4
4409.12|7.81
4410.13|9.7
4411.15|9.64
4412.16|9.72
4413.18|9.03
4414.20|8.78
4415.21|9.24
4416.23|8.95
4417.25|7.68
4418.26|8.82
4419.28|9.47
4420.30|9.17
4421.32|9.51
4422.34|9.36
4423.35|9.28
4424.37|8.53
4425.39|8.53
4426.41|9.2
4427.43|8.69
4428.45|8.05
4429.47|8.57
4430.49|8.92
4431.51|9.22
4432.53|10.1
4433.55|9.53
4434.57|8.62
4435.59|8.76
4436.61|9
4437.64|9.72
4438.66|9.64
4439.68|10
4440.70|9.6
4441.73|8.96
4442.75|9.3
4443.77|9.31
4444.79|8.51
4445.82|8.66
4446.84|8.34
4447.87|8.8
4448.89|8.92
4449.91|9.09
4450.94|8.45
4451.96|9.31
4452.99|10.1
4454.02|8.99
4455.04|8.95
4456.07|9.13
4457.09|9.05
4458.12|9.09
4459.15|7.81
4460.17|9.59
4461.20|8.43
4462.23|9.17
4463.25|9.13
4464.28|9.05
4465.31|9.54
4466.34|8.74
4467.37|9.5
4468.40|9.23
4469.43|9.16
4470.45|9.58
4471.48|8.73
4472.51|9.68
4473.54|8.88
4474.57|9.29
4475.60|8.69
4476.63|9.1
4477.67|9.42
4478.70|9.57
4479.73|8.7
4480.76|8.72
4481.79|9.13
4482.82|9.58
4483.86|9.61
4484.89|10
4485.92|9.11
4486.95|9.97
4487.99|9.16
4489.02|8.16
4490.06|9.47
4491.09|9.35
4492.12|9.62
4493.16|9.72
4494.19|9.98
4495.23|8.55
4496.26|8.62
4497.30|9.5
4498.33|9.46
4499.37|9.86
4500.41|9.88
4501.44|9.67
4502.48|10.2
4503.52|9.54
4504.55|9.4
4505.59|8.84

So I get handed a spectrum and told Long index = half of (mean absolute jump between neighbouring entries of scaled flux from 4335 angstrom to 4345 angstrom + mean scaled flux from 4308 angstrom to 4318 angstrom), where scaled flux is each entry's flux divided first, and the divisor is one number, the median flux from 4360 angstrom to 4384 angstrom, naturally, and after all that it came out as 0.56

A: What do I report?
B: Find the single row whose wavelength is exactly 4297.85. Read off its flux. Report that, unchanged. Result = 8.24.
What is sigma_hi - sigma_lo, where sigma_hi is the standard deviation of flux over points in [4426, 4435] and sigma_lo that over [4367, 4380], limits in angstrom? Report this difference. -0.1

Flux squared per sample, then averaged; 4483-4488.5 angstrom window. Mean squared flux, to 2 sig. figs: 92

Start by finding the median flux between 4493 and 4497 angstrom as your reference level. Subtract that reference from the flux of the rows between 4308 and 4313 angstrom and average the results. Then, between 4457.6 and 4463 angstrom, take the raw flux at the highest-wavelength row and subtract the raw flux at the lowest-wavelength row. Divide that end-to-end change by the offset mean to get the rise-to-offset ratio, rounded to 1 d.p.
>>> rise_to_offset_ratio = -0.1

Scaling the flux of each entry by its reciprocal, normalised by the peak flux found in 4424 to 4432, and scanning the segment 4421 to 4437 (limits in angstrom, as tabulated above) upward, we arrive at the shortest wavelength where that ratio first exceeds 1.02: 4424.37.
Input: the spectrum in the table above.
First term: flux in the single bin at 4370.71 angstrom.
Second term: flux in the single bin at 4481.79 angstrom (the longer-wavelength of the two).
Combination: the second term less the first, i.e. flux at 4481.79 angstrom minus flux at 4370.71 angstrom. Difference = 0.2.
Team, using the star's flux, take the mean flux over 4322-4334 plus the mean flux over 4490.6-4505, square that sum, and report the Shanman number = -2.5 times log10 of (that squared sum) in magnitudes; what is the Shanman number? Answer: -6.15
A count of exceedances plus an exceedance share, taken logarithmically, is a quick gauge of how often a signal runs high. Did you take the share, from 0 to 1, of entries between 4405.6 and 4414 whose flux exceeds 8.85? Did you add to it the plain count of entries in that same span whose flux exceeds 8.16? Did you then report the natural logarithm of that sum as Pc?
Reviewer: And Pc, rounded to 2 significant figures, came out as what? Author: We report 2.0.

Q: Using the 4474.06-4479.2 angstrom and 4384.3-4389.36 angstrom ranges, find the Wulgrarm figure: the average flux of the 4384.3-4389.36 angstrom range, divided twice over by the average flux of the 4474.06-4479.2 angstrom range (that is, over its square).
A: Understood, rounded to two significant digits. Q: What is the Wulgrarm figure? 0.096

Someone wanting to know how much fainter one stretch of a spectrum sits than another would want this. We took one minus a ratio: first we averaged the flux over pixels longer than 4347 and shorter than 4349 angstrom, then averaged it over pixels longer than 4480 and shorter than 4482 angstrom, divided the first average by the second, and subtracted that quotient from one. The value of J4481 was 0.30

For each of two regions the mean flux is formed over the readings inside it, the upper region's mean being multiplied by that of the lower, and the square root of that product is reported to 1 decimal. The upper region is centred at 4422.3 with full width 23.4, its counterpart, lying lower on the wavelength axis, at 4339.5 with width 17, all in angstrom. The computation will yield 8.3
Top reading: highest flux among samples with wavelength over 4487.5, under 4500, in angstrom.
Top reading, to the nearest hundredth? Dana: 9.98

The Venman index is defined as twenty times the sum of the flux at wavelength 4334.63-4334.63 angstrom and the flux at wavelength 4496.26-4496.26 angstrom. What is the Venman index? 337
